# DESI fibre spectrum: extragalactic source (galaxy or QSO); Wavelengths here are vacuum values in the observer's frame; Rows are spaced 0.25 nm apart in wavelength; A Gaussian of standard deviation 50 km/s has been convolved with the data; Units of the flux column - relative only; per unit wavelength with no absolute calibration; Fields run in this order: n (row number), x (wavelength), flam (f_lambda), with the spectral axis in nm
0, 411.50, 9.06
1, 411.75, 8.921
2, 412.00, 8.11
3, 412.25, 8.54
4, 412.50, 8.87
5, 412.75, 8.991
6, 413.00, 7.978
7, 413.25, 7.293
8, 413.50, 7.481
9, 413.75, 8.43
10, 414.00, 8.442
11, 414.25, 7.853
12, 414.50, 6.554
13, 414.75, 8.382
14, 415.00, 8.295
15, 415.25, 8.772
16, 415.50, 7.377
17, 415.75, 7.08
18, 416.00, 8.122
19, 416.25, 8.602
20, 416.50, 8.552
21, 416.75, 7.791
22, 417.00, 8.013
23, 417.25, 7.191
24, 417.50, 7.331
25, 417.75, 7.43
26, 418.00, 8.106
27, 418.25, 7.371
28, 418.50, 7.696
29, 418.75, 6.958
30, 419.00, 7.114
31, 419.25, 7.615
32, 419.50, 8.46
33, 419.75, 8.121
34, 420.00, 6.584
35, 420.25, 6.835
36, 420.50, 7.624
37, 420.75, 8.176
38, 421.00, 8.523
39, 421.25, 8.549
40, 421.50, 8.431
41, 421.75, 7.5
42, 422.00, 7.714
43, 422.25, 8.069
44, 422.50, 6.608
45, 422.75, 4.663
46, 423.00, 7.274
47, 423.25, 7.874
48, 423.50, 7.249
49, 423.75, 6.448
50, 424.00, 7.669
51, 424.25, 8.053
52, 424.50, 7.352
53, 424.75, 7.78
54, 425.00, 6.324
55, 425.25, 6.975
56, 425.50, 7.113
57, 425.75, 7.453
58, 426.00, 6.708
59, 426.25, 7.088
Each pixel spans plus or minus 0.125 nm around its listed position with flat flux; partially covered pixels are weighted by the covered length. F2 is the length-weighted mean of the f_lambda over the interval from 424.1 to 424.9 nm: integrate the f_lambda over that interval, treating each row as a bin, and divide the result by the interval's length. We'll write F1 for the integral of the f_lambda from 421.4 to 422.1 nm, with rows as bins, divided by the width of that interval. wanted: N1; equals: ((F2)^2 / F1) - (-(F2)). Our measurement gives 15.2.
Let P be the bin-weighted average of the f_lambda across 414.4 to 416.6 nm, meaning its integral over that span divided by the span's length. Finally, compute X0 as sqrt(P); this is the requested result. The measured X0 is 2.82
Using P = 7.98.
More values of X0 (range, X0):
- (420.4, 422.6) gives 2.82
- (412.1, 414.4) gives 2.86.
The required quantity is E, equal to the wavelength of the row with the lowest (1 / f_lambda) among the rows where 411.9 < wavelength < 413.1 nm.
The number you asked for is 412.75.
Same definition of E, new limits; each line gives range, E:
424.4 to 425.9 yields 424.75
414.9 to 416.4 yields 415.25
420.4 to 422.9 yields 421.25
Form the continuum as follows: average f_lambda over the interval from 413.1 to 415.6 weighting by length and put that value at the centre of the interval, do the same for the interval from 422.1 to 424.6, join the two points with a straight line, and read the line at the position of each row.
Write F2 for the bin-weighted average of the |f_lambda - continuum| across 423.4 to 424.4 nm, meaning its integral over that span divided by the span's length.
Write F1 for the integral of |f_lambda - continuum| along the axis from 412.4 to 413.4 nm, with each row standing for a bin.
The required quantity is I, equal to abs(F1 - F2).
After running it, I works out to 0.02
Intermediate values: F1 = 0.62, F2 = 0.60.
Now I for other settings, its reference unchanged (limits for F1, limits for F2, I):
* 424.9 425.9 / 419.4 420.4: 0.42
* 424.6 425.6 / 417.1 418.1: 0.05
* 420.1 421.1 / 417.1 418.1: 0.34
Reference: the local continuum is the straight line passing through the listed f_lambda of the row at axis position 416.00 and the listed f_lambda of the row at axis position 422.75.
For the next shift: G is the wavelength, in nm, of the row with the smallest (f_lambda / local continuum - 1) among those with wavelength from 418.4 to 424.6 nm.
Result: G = 422.75 nm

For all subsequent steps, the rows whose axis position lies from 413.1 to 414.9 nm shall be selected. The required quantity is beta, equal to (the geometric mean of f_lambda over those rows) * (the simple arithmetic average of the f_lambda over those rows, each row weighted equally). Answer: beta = 60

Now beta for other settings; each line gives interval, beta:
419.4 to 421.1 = 60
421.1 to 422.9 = 53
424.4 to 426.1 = 50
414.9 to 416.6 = 66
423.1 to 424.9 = 56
